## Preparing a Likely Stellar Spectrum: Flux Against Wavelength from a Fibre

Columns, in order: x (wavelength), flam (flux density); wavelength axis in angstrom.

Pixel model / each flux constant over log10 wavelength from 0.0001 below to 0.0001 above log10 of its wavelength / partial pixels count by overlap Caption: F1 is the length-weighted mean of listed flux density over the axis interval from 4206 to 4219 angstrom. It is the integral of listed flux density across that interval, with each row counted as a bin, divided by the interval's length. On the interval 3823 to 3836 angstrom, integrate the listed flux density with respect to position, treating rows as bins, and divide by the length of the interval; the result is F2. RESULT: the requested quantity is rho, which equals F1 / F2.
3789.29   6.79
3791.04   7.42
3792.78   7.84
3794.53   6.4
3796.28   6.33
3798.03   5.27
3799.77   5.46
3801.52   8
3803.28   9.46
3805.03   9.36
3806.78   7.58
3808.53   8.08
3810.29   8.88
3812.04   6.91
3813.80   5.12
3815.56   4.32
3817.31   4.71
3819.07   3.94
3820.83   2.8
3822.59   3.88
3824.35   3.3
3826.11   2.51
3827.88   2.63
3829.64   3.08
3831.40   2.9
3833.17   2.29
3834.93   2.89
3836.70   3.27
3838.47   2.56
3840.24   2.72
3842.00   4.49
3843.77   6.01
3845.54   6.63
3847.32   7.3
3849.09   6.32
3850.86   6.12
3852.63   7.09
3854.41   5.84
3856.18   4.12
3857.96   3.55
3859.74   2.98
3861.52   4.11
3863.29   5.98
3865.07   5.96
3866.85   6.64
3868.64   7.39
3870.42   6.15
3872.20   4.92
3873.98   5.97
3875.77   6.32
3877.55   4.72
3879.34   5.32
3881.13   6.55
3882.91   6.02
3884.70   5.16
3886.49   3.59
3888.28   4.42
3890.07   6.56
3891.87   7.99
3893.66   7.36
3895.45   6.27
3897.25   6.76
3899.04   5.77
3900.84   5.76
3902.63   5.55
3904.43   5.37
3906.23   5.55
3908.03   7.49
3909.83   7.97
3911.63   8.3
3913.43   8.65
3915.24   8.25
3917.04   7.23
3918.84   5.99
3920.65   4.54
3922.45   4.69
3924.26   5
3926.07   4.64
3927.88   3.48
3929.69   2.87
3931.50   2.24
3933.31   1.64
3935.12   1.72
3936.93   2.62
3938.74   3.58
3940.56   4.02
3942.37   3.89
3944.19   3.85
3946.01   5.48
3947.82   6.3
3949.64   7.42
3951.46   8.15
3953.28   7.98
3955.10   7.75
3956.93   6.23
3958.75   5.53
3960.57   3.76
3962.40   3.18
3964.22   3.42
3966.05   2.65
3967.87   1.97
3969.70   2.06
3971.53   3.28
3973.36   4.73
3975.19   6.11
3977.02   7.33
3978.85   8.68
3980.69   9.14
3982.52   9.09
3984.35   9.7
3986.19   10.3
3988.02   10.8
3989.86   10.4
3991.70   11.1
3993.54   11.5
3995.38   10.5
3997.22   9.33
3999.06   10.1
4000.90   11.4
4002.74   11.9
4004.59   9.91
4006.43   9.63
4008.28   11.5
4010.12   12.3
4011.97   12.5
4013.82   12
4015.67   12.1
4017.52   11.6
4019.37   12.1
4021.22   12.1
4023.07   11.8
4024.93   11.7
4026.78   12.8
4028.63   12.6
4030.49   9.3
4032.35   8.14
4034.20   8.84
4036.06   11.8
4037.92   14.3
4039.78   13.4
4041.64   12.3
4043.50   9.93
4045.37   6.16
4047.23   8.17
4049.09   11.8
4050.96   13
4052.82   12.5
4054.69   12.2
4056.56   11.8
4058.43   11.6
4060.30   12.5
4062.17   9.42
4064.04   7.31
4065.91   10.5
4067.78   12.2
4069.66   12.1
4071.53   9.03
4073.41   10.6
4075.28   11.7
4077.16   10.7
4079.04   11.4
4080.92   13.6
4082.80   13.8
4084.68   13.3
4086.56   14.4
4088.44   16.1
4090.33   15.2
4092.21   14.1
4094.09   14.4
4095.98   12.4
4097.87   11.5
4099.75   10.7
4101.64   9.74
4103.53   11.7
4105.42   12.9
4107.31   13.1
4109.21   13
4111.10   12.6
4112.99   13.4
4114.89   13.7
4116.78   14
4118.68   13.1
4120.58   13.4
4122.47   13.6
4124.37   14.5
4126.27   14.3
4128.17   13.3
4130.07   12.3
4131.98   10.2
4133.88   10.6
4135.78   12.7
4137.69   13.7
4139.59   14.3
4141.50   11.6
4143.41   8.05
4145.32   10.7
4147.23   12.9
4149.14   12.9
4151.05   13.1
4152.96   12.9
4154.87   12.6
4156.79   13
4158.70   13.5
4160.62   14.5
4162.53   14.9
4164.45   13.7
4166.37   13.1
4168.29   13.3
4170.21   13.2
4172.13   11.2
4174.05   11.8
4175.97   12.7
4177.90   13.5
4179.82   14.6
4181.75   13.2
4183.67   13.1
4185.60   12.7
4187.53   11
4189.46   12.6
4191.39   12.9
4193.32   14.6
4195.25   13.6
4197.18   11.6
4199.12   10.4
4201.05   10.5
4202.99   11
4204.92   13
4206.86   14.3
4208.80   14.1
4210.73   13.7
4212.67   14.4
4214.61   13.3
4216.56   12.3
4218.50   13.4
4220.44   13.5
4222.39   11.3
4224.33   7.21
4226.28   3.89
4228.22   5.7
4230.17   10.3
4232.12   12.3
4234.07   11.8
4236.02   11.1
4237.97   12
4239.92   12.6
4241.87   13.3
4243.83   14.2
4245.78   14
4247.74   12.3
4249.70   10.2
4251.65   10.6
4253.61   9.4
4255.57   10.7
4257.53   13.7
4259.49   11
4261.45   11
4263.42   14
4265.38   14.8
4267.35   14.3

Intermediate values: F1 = 13.6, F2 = 3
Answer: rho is 4.8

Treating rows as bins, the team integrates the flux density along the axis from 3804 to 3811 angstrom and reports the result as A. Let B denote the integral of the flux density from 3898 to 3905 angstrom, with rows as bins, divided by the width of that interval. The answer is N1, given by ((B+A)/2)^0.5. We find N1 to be 5.7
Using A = 59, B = 6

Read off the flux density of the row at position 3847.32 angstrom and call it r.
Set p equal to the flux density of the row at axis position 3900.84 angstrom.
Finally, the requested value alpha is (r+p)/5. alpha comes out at 2.6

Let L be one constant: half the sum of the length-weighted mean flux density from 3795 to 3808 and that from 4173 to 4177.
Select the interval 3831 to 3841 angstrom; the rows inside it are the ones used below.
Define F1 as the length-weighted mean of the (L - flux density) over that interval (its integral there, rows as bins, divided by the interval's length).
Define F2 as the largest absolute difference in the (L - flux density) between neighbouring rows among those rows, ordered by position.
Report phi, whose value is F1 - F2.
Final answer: 6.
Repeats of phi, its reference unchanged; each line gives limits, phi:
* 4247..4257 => -3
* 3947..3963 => 2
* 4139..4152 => -6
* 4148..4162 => -4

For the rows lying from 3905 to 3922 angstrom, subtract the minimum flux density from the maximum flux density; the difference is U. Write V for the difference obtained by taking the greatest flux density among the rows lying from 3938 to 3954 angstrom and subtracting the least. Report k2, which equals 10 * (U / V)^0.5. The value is 9.5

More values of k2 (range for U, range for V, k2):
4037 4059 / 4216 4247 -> 8.9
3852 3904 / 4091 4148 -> 8.8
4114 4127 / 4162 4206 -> 5.6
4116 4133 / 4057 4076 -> 9.1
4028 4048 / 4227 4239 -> 11.1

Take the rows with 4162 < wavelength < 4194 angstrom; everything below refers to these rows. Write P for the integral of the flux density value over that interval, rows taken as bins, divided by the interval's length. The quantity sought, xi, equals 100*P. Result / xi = 1302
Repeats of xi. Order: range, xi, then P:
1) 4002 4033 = 1143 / 11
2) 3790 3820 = 676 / 7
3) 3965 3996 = 757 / 8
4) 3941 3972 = 488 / 5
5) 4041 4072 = 1075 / 11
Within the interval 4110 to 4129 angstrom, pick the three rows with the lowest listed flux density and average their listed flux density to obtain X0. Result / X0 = 13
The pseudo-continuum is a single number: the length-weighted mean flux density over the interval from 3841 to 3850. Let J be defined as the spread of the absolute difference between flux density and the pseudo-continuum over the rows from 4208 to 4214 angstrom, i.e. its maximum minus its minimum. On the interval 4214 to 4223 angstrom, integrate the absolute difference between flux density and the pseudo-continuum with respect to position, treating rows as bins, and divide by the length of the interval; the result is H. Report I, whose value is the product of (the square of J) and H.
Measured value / 3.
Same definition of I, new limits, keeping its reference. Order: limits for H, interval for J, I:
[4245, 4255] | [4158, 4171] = 17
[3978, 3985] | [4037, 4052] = 201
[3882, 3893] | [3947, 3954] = 4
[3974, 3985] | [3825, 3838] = 2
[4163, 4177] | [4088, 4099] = 141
